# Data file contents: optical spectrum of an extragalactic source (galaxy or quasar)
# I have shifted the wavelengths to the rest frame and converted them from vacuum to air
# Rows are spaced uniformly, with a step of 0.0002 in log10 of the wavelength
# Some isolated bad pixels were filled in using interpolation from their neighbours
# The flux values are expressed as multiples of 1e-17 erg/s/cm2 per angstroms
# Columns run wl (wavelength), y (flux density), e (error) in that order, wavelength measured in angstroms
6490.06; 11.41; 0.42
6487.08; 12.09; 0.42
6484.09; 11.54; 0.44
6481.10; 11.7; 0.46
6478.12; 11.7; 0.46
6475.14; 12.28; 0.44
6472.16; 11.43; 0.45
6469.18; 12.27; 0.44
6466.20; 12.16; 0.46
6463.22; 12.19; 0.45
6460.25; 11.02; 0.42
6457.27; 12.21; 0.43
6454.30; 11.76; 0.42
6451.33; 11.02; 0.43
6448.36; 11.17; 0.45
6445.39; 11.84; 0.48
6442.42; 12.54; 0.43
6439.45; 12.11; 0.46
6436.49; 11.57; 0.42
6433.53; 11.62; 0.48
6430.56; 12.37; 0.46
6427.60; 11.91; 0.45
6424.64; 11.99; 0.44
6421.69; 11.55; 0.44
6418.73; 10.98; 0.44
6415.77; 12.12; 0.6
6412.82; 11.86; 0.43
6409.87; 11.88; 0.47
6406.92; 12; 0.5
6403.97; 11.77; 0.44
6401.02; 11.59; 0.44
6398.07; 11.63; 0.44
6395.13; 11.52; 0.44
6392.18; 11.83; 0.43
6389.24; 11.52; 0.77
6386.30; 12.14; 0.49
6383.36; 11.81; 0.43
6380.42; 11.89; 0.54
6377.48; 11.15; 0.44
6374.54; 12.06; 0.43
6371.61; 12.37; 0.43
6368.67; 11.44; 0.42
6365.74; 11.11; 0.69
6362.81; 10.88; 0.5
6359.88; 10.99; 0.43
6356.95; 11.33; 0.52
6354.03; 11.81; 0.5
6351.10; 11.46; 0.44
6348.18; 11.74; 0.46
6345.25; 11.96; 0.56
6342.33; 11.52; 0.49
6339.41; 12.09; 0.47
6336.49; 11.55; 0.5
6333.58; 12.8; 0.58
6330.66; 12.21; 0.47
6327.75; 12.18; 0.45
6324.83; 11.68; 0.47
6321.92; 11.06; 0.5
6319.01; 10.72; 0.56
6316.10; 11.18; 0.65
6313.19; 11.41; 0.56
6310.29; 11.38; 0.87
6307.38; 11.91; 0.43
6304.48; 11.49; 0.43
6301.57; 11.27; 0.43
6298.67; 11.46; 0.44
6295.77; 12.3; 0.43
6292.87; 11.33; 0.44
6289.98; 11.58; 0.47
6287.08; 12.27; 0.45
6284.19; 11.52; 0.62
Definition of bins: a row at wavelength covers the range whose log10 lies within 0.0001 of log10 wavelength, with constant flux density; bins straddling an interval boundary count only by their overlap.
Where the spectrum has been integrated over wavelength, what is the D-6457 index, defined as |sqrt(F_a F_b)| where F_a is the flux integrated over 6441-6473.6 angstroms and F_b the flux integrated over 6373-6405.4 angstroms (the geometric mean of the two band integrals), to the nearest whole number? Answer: 382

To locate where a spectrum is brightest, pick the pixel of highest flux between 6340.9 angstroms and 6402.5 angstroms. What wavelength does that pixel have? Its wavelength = 6371.61 angstroms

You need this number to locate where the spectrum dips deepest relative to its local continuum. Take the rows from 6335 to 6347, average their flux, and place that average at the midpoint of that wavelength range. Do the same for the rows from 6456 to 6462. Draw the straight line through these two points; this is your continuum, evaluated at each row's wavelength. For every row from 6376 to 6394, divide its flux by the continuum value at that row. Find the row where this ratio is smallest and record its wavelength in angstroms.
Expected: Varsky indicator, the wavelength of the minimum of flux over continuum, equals 6377.48 angstroms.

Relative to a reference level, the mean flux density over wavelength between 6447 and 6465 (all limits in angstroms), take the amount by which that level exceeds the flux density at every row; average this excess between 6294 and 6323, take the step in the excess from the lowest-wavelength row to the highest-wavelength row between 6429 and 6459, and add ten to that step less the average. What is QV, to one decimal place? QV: 10.0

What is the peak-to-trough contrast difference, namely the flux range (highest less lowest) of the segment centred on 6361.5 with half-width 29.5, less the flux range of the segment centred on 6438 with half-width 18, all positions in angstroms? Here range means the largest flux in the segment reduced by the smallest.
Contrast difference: 0.40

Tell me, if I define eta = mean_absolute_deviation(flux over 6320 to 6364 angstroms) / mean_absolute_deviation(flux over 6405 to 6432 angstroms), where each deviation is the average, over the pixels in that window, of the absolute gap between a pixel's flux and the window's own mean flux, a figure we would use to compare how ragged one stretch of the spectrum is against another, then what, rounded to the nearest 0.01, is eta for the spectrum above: 1.54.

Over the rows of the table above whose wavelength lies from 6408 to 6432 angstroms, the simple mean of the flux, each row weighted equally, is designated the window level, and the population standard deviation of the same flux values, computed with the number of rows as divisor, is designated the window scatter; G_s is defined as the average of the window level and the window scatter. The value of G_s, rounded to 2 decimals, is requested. 6.11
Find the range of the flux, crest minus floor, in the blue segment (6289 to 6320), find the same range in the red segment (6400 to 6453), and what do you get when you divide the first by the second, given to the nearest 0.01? 1.01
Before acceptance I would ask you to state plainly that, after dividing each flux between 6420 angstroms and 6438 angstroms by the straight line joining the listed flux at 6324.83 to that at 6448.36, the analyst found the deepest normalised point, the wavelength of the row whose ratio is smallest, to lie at 6421.69 angstroms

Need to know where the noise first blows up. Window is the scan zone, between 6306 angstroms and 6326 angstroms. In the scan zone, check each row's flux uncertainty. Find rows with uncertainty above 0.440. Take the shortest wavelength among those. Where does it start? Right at 6310.29 angstroms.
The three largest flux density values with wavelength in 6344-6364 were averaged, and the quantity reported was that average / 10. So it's 1.18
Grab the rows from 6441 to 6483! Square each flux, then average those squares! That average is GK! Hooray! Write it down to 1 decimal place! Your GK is 139.6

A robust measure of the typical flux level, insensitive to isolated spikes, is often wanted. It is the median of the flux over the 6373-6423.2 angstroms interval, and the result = 11.8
